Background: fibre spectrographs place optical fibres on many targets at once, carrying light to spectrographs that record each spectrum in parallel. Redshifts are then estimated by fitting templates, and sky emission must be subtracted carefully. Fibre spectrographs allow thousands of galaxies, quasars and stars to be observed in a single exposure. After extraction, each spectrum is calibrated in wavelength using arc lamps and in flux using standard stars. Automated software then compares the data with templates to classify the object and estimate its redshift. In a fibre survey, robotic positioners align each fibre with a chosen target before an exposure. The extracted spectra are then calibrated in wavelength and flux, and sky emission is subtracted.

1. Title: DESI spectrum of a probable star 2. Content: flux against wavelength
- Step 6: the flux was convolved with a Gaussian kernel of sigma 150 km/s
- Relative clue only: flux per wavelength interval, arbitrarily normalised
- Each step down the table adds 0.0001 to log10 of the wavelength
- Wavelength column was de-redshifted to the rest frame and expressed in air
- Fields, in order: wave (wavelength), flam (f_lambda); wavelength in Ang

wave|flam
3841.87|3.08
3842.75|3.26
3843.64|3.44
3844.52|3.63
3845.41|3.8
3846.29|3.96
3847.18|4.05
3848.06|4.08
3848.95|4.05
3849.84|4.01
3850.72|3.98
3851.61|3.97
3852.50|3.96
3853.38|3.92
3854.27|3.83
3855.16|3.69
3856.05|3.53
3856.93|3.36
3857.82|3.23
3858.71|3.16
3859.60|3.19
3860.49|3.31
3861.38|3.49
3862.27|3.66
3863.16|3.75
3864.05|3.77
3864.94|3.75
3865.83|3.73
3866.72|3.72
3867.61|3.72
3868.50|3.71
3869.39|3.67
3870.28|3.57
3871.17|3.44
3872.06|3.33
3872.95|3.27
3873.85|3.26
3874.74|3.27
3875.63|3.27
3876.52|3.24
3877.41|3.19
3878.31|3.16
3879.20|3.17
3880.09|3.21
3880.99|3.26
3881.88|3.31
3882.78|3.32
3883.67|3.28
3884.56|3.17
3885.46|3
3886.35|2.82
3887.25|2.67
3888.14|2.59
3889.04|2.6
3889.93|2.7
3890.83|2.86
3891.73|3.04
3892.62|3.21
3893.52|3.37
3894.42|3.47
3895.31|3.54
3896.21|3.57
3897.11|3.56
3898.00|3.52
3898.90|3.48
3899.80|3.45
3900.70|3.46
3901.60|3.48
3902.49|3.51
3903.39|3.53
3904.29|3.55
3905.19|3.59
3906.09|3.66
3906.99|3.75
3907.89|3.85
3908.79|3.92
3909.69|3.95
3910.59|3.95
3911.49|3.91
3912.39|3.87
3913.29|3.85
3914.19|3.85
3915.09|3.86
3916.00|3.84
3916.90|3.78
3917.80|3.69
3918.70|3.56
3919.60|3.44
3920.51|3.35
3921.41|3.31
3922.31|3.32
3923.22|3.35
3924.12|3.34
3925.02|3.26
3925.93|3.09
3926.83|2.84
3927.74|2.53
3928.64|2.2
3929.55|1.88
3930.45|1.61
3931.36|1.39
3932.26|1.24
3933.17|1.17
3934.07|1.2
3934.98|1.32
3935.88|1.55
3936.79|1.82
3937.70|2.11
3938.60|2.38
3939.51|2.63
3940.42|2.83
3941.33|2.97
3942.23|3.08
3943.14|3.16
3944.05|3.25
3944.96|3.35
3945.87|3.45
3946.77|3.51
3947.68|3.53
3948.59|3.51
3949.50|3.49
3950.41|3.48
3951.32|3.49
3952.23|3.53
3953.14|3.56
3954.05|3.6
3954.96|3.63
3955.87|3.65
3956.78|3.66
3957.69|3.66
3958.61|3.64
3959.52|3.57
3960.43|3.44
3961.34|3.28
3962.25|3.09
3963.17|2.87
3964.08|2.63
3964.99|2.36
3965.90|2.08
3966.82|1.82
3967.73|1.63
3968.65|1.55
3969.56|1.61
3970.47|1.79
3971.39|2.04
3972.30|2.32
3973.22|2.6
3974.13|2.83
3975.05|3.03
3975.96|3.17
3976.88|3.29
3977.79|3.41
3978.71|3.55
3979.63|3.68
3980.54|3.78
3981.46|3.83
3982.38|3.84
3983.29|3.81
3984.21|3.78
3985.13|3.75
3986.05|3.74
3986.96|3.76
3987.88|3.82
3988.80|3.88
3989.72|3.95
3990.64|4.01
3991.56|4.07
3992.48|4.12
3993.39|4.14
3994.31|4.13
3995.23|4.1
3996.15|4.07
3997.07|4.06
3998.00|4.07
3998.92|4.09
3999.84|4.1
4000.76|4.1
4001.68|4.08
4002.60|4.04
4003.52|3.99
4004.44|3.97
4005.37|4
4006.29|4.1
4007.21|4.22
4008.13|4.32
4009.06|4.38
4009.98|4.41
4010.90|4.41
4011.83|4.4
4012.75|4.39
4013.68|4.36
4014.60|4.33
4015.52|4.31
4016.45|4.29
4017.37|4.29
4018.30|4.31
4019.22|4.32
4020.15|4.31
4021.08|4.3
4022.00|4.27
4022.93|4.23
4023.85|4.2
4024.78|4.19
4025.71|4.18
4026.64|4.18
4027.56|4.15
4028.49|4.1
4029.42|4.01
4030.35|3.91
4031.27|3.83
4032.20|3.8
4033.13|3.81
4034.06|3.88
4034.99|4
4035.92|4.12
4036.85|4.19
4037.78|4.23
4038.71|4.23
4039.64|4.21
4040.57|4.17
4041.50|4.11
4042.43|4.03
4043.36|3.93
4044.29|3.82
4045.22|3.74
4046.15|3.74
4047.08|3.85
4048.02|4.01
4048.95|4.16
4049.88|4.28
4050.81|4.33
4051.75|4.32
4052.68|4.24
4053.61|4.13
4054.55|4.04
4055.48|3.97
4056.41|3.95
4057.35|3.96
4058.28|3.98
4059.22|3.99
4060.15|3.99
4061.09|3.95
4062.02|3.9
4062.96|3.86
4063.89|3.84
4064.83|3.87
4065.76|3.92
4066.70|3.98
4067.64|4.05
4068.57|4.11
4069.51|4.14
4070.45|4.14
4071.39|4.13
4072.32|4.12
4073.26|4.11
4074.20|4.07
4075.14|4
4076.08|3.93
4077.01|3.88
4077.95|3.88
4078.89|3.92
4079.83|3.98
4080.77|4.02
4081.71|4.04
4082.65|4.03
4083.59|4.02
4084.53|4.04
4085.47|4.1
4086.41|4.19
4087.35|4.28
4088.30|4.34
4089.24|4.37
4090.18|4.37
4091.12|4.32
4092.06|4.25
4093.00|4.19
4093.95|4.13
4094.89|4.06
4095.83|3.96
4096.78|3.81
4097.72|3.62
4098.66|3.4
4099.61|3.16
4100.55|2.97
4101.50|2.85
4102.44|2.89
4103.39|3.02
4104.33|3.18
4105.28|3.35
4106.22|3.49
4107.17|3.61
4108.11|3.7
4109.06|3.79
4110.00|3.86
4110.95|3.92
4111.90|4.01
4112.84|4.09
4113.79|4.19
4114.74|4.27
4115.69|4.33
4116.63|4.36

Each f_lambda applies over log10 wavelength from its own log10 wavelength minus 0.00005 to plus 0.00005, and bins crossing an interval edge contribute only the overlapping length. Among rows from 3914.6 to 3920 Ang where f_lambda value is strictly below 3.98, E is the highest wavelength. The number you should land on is 3919.60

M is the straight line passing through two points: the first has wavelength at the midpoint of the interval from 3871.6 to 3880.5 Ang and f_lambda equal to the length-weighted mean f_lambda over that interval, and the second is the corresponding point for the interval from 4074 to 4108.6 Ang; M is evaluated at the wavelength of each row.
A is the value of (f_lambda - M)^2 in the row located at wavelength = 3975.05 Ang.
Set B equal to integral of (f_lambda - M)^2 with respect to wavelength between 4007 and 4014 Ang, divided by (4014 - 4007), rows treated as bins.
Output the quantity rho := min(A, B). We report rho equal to 0.23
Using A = 0.23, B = 0.6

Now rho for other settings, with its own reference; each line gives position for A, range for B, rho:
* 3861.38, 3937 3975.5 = 0.08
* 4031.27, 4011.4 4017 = 0.03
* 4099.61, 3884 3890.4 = 0.26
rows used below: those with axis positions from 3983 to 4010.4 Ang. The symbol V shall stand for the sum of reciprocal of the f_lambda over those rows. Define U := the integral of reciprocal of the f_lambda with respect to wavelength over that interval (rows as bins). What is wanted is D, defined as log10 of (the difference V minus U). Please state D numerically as -0.19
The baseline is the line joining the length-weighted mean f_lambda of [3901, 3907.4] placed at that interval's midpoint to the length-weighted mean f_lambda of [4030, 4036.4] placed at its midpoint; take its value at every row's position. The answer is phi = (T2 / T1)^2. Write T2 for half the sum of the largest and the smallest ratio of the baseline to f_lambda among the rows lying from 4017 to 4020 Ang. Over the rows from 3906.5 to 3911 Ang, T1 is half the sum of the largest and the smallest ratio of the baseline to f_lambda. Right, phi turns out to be 0.9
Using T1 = 0.93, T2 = 0.90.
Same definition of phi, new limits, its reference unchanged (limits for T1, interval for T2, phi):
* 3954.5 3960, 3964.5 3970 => 3.8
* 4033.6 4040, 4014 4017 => 0.9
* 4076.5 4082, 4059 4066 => 1.0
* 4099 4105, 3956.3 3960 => 0.6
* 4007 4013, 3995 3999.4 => 1.1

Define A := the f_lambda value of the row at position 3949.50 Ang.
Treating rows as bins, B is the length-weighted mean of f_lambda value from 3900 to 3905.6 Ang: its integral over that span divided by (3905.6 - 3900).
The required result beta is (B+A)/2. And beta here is 3.5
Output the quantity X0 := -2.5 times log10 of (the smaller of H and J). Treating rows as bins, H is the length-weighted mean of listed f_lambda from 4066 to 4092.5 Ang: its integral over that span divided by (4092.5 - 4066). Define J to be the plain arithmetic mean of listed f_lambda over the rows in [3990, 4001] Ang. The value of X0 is -1.5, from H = 4.10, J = 4.1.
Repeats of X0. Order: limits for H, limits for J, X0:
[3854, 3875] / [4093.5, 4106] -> -1.3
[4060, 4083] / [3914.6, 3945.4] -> -1.1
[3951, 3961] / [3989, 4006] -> -1.4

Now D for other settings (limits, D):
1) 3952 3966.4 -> -0.31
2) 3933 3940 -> -0.16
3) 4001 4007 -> -2.55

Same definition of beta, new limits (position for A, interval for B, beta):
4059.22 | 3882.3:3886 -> 3.6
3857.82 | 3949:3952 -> 3.4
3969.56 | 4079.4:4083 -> 2.8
